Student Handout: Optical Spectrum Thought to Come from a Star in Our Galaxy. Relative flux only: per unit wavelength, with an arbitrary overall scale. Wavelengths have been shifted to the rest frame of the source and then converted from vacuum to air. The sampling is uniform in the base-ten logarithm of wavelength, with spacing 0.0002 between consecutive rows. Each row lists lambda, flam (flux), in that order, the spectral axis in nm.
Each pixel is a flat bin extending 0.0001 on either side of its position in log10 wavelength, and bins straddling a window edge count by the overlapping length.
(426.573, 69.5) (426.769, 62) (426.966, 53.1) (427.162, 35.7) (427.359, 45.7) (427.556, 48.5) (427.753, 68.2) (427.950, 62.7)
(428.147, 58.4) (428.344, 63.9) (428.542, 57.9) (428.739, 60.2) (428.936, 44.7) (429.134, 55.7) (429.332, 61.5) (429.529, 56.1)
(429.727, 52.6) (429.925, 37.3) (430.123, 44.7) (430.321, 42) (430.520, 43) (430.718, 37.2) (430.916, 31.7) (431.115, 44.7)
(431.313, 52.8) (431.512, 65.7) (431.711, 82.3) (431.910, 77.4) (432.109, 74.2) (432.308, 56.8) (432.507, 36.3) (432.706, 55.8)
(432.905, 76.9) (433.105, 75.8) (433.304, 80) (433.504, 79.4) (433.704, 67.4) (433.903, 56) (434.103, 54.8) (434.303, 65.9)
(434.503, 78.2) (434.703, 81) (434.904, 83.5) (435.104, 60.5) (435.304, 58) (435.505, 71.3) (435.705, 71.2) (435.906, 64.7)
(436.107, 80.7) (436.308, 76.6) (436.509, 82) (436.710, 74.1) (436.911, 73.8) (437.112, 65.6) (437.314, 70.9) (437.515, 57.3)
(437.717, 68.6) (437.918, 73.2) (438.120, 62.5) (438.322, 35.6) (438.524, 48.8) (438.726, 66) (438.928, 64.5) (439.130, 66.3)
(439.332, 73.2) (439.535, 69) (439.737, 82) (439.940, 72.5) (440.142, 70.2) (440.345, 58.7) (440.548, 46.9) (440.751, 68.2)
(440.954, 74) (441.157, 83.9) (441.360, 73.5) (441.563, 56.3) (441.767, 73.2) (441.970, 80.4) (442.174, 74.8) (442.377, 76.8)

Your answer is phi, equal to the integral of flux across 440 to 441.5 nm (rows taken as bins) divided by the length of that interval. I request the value 68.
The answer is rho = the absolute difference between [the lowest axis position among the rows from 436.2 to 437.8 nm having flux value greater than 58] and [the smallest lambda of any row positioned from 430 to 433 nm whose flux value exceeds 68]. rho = 4.60 nm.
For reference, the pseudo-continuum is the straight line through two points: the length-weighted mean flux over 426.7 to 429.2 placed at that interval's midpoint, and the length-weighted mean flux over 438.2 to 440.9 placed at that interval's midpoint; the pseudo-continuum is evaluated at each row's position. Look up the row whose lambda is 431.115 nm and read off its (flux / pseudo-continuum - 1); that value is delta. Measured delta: -0.22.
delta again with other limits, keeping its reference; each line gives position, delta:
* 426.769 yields 0.14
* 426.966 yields -0.02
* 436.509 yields 0.34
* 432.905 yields 0.31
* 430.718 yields -0.35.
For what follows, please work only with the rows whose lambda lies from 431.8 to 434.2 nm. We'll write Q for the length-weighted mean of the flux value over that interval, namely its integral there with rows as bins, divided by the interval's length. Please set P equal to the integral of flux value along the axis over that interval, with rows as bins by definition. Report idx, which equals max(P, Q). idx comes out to 158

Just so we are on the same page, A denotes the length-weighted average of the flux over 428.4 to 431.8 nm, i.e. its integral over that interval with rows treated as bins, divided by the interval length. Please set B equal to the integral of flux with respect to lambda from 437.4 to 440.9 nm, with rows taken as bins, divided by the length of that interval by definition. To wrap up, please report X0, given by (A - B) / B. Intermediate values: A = 51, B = 64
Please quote -0.20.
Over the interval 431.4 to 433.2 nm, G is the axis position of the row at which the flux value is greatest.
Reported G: 431.711 nm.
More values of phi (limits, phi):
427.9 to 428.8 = 61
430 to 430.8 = 42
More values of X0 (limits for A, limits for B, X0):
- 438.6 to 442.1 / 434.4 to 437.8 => -0.03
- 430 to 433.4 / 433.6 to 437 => -0.19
